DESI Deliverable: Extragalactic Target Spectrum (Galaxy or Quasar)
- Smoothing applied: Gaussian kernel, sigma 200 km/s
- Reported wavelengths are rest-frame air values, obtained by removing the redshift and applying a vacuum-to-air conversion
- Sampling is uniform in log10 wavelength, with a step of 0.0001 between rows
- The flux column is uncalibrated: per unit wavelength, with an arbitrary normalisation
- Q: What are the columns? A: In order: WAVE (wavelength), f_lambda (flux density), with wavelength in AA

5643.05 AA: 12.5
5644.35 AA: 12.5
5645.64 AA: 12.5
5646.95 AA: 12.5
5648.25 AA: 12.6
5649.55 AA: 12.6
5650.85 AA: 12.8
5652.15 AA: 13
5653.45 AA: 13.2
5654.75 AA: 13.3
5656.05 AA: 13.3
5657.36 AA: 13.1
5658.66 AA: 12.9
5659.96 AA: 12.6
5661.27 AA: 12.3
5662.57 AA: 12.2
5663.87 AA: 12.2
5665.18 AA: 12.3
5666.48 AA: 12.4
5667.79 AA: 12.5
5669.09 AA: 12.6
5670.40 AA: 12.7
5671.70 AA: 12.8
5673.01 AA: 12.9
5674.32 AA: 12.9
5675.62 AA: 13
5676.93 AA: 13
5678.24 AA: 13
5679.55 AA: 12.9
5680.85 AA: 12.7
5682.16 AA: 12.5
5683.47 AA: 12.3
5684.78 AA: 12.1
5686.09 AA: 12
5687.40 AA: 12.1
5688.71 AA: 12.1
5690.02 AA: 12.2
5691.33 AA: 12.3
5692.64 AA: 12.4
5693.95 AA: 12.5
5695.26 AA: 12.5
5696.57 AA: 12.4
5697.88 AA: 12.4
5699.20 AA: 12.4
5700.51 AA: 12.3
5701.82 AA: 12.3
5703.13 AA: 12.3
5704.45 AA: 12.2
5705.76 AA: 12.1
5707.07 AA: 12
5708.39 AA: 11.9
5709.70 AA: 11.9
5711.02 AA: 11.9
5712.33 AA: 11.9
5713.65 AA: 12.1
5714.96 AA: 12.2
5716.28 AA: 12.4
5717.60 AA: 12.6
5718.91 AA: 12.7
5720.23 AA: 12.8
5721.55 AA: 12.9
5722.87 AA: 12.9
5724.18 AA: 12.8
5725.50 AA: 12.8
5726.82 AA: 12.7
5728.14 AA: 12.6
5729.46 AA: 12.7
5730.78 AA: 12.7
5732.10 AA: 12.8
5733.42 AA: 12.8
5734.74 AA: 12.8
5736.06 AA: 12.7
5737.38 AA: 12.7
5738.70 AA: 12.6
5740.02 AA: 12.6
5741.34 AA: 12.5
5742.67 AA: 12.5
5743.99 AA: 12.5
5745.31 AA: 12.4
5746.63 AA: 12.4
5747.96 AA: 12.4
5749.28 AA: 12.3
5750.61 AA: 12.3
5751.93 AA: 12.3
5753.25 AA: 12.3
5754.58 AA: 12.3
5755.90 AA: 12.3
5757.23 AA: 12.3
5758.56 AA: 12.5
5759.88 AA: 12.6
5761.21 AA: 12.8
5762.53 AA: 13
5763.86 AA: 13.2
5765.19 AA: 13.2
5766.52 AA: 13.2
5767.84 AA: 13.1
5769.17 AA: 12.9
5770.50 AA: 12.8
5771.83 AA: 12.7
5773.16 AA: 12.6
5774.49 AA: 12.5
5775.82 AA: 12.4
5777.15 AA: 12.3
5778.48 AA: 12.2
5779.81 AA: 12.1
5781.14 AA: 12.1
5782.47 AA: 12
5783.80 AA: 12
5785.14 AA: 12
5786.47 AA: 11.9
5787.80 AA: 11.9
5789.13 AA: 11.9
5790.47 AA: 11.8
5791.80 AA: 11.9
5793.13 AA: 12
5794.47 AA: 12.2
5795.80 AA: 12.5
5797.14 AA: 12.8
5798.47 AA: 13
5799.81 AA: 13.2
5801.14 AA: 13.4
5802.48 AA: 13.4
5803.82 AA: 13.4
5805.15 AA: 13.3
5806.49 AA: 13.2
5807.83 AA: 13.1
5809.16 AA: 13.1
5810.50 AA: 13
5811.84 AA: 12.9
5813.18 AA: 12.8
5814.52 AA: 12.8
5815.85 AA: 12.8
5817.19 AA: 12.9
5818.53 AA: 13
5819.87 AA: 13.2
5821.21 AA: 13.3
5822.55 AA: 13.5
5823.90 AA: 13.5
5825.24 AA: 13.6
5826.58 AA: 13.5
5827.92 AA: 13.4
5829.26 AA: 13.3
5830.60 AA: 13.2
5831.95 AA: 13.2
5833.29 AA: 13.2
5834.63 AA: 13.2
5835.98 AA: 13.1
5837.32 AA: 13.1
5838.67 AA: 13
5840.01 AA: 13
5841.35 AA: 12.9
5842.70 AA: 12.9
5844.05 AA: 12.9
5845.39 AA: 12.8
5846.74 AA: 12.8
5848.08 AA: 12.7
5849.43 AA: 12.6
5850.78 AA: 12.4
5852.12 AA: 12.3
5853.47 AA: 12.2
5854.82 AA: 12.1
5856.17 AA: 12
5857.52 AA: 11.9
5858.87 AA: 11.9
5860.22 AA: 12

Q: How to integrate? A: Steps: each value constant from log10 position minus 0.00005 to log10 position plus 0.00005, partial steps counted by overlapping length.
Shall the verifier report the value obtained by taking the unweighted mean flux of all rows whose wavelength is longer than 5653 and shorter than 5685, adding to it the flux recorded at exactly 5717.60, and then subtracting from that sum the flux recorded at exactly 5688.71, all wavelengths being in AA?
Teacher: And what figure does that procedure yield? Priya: 13.2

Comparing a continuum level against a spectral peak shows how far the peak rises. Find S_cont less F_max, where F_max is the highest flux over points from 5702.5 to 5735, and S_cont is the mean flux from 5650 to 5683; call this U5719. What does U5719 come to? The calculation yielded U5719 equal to -0.14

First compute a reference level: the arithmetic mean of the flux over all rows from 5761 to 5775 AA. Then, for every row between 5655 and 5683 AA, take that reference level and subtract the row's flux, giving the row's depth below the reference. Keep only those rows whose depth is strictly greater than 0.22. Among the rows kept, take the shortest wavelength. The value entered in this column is 5659.96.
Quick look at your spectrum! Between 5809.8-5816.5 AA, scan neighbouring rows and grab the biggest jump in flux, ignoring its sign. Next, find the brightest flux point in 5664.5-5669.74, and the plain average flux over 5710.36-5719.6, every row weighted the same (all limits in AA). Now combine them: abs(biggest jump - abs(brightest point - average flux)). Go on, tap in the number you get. 0.24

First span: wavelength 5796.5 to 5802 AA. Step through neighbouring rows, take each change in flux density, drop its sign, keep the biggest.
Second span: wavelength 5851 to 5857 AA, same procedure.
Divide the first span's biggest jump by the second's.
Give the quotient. 2.00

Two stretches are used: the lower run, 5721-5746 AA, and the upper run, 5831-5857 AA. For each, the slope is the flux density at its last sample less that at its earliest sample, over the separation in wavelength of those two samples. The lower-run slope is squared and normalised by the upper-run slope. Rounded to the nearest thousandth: -0.009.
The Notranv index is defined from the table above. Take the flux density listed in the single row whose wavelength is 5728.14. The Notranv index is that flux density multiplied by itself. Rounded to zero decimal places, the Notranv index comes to 159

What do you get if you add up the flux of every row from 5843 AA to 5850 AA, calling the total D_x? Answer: 63.8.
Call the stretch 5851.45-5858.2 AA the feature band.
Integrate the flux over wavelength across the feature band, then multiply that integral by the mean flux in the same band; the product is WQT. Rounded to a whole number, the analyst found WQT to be 987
